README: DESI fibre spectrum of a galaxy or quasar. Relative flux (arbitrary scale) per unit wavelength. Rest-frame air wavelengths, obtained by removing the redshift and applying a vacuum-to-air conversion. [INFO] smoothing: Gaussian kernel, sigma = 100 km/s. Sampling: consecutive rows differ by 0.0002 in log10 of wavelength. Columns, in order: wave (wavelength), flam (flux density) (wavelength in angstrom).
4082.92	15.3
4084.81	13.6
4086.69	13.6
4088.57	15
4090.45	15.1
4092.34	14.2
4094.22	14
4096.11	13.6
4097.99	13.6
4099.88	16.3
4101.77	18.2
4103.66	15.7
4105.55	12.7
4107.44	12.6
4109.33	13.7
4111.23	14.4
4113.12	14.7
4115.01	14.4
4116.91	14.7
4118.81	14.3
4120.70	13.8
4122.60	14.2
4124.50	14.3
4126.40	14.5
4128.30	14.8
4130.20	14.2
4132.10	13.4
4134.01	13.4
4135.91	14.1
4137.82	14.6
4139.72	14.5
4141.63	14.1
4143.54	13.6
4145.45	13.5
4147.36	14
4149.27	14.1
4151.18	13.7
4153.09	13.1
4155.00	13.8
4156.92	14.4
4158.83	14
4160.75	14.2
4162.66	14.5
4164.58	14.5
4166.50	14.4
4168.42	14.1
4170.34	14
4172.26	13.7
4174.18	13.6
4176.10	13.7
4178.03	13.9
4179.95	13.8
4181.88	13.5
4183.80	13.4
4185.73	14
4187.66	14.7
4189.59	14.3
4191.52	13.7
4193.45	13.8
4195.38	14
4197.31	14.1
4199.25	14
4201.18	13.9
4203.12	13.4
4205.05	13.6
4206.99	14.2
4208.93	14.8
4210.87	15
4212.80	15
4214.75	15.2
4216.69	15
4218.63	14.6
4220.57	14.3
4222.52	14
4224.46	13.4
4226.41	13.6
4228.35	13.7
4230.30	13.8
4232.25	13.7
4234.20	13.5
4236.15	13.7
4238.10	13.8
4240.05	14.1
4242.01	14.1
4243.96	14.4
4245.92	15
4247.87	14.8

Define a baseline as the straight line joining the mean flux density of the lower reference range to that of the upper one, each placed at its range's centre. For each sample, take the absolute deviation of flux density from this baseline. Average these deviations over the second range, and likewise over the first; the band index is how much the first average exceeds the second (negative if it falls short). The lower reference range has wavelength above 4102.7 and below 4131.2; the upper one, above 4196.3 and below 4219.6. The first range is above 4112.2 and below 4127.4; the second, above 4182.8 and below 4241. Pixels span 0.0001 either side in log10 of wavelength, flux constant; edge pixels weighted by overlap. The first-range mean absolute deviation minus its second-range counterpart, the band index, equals -0.30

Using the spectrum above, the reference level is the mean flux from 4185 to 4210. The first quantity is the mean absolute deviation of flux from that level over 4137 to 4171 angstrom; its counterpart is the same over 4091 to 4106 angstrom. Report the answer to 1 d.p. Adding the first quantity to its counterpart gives 1.6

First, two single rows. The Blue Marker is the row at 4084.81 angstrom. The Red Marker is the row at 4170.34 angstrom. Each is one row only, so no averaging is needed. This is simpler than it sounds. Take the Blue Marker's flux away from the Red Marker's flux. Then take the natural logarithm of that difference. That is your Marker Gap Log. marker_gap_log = -0.9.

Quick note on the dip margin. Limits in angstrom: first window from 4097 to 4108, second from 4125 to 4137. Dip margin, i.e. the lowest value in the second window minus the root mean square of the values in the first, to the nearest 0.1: -1.6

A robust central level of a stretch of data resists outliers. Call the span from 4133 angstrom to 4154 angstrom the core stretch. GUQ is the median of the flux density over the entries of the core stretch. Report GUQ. 14.0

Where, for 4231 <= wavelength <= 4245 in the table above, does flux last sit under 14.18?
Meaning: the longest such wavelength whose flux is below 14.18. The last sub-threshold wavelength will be 4242.01 angstrom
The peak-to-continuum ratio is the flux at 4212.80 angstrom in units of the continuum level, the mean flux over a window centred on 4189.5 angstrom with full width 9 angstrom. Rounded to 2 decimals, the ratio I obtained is 1.06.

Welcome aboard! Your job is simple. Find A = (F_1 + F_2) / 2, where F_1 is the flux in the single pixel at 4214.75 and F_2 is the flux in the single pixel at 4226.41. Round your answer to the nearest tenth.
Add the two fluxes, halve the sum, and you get 14.4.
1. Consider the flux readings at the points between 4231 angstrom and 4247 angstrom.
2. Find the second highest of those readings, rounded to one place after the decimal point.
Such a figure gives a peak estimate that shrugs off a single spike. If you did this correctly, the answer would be 14.4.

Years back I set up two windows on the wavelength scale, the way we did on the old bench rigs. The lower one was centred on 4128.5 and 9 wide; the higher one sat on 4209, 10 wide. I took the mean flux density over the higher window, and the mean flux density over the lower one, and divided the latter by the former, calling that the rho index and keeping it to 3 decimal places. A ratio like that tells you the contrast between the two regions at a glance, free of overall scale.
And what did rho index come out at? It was 0.981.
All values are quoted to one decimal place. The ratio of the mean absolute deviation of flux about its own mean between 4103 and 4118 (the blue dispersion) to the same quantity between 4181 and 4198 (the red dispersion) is 2.7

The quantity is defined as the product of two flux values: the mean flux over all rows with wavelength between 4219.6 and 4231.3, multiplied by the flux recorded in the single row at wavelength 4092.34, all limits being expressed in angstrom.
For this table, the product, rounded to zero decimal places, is 196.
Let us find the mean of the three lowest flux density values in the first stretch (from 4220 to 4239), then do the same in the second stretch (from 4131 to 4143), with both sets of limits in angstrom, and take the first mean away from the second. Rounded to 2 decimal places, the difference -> 0.13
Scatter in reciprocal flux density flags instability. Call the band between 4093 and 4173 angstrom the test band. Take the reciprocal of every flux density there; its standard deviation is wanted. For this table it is 0.0041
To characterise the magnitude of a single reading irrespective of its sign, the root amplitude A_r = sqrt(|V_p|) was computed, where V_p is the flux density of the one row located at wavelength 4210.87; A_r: 3.87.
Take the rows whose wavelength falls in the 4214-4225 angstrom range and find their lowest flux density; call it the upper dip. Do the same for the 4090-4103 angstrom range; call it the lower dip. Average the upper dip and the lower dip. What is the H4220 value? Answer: 13.5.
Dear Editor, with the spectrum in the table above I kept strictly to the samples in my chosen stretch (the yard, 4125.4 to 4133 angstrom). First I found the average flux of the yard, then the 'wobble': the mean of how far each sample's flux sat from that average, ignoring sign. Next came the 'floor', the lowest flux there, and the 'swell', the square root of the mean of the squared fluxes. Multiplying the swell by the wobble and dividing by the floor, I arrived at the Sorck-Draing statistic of 0.45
